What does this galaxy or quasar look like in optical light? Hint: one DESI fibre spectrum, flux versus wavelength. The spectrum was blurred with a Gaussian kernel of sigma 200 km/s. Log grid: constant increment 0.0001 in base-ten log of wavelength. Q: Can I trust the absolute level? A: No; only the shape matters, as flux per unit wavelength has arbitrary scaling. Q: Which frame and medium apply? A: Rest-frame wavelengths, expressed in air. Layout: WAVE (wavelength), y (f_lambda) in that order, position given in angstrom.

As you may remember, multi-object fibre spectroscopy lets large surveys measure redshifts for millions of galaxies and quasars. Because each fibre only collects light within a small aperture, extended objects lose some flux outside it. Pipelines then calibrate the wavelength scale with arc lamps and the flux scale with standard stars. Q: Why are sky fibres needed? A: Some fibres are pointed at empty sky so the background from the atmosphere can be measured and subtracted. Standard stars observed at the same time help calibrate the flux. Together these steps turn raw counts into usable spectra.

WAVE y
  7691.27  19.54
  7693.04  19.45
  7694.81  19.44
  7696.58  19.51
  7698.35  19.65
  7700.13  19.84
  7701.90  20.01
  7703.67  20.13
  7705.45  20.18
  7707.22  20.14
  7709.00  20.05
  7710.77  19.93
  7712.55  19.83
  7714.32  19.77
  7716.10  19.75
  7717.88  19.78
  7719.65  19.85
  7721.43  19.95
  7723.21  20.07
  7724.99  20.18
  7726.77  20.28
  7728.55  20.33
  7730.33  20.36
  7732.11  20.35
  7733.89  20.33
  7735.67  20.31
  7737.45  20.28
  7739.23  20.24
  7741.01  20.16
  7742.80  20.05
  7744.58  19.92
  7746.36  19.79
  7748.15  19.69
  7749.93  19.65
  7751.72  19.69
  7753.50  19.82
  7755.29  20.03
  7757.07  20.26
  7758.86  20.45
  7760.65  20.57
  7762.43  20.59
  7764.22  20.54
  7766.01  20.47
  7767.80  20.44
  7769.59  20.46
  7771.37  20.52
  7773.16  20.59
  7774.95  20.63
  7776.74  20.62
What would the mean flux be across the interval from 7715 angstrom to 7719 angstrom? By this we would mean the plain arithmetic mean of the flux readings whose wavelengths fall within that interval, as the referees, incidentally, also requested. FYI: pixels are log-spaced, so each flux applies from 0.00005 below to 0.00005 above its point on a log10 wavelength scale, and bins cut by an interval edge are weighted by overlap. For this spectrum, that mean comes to 19.8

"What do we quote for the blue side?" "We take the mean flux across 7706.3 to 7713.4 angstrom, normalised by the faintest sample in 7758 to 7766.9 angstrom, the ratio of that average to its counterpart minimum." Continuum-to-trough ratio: 0.98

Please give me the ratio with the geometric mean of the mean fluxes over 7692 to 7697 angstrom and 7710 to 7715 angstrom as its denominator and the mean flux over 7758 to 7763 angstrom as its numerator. 1.045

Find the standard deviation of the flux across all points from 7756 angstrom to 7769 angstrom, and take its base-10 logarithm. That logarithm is -1.0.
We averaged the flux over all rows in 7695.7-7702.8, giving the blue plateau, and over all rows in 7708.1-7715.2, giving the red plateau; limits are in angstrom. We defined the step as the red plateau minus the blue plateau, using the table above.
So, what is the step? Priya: 0.14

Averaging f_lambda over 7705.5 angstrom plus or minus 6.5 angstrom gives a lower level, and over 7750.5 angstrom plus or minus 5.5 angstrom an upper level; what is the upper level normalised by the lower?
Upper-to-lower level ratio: 0.99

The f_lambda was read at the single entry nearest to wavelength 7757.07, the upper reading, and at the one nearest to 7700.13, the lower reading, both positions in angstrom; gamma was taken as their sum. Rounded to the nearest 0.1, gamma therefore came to 40.1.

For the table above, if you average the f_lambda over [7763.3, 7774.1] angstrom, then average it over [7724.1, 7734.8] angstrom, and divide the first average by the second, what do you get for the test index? 1.010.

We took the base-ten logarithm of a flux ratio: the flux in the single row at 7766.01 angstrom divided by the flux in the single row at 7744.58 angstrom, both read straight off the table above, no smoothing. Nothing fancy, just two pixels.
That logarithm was 0.012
